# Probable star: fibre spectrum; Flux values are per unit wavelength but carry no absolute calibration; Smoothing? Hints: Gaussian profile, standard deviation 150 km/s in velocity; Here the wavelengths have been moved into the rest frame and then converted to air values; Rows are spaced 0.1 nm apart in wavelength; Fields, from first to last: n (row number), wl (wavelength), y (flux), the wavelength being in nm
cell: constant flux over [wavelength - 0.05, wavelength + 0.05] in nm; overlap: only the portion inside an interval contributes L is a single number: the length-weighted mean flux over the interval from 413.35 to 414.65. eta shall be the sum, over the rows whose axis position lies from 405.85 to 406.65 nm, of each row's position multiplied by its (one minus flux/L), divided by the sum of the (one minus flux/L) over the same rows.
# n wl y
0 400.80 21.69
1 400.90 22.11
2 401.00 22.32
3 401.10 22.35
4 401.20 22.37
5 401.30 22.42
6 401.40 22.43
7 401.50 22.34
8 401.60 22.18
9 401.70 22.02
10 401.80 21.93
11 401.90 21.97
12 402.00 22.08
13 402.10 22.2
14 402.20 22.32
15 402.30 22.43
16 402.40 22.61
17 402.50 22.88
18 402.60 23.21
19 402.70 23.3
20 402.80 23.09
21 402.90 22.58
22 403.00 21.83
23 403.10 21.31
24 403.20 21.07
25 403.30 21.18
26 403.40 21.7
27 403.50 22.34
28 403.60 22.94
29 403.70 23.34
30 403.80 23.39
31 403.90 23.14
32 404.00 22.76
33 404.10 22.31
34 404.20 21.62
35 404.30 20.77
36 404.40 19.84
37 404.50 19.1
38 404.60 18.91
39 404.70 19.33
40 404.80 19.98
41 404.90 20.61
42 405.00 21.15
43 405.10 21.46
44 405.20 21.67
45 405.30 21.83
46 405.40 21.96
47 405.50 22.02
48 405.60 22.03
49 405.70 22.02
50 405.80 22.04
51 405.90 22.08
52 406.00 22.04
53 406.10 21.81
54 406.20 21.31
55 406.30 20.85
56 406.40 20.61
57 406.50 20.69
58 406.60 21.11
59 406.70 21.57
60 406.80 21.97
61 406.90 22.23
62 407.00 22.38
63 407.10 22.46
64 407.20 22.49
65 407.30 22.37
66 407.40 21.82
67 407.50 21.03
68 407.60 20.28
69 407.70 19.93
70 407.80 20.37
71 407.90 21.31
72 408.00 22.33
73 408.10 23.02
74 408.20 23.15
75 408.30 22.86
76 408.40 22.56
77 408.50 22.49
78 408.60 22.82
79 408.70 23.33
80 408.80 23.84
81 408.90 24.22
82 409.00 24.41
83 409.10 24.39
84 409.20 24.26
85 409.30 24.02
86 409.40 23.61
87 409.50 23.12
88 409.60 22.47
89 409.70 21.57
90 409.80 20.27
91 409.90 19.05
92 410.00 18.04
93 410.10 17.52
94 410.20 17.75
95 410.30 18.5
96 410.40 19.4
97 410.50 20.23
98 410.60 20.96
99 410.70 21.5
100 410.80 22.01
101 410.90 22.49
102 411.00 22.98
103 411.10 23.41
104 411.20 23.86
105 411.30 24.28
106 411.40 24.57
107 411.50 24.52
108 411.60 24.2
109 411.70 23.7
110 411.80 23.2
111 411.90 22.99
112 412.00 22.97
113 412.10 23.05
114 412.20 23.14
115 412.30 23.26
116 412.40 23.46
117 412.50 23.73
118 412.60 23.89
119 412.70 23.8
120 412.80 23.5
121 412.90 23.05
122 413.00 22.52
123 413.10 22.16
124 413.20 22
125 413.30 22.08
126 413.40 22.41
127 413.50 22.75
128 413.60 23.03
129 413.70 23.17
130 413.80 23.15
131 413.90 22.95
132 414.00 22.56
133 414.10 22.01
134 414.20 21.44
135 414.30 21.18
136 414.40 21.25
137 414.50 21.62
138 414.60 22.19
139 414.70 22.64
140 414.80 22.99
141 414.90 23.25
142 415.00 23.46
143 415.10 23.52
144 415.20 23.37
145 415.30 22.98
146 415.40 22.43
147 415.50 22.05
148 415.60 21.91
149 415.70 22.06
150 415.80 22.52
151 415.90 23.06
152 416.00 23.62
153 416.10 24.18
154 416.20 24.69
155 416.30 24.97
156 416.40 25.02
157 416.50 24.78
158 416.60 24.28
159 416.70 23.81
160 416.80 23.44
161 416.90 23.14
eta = 406.36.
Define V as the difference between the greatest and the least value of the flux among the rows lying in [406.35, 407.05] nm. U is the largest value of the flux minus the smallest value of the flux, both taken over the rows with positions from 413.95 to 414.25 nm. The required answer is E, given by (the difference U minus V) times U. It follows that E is -0.7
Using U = 1.12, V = 1.77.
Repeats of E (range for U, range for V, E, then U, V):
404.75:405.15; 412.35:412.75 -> 1.6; 1.48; 0.43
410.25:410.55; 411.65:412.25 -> 1.7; 1.73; 0.73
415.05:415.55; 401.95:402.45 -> 1.4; 1.47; 0.53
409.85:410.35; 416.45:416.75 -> 0.9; 1.53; 0.97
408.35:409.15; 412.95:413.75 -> 1.4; 1.92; 1.17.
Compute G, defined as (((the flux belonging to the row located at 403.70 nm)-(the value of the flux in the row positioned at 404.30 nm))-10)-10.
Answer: -17.4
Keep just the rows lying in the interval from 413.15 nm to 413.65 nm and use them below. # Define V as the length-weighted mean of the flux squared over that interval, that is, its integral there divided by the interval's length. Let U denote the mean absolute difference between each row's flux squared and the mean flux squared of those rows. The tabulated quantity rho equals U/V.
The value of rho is 0.031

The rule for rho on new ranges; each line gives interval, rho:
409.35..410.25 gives 0.201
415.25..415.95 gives 0.032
